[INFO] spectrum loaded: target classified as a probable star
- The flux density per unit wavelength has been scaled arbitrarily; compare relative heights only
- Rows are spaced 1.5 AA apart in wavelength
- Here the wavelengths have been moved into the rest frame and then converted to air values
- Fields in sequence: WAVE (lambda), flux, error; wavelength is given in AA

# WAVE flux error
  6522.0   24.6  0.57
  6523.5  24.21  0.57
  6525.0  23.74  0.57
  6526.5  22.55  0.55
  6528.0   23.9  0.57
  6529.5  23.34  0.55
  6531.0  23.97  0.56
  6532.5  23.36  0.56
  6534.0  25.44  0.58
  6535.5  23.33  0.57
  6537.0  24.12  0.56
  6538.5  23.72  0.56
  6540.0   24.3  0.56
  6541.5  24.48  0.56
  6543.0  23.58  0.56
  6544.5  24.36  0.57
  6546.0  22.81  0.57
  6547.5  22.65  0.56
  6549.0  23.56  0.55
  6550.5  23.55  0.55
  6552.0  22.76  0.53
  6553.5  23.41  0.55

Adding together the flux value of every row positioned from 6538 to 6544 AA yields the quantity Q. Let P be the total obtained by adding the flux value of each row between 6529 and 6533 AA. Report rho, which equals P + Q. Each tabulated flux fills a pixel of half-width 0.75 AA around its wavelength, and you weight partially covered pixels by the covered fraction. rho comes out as 167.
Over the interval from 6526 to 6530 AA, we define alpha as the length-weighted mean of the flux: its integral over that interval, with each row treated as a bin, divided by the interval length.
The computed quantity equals 23.3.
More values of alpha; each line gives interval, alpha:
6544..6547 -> 23.4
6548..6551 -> 23.5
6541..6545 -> 24.1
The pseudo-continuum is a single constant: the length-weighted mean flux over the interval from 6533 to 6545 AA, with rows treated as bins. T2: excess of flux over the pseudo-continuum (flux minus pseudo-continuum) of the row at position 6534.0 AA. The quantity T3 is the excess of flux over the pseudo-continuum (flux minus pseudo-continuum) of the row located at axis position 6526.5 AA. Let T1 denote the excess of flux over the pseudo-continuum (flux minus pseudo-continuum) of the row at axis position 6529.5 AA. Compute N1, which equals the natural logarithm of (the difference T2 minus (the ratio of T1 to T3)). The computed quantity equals -0.24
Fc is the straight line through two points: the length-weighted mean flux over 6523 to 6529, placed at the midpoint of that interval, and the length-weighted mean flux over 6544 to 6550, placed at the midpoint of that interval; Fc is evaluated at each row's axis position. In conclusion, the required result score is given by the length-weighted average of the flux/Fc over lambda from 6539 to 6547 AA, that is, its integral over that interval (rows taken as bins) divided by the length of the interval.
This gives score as 1.02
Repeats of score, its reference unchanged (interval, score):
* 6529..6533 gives 1.00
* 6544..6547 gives 1.00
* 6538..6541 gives 1.03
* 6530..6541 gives 1.02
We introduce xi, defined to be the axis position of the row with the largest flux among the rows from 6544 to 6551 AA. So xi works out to 6544.5 AA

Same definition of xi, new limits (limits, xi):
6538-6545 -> 6541.5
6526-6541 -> 6534.0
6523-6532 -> 6523.5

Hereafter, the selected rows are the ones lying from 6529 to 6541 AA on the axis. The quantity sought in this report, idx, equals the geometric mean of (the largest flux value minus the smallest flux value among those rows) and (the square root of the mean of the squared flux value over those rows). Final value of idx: 7.1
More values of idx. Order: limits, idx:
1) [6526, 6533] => 5.8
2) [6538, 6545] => 4.7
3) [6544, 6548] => 6.3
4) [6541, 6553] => 6.6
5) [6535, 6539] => 4.3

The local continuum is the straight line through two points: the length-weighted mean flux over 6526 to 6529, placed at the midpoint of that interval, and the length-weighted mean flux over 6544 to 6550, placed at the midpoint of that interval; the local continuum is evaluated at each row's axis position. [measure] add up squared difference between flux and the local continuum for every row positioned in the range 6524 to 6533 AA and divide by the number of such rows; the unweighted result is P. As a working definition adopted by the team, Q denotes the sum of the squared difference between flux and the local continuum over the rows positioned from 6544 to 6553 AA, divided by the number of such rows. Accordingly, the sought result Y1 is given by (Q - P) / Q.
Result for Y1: 0.3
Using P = 0.26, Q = 0.37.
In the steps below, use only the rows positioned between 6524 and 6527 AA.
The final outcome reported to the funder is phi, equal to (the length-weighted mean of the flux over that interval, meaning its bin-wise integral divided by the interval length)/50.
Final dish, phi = 0.466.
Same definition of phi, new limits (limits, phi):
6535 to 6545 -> 0.480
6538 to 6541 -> 0.481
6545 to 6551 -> 0.464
